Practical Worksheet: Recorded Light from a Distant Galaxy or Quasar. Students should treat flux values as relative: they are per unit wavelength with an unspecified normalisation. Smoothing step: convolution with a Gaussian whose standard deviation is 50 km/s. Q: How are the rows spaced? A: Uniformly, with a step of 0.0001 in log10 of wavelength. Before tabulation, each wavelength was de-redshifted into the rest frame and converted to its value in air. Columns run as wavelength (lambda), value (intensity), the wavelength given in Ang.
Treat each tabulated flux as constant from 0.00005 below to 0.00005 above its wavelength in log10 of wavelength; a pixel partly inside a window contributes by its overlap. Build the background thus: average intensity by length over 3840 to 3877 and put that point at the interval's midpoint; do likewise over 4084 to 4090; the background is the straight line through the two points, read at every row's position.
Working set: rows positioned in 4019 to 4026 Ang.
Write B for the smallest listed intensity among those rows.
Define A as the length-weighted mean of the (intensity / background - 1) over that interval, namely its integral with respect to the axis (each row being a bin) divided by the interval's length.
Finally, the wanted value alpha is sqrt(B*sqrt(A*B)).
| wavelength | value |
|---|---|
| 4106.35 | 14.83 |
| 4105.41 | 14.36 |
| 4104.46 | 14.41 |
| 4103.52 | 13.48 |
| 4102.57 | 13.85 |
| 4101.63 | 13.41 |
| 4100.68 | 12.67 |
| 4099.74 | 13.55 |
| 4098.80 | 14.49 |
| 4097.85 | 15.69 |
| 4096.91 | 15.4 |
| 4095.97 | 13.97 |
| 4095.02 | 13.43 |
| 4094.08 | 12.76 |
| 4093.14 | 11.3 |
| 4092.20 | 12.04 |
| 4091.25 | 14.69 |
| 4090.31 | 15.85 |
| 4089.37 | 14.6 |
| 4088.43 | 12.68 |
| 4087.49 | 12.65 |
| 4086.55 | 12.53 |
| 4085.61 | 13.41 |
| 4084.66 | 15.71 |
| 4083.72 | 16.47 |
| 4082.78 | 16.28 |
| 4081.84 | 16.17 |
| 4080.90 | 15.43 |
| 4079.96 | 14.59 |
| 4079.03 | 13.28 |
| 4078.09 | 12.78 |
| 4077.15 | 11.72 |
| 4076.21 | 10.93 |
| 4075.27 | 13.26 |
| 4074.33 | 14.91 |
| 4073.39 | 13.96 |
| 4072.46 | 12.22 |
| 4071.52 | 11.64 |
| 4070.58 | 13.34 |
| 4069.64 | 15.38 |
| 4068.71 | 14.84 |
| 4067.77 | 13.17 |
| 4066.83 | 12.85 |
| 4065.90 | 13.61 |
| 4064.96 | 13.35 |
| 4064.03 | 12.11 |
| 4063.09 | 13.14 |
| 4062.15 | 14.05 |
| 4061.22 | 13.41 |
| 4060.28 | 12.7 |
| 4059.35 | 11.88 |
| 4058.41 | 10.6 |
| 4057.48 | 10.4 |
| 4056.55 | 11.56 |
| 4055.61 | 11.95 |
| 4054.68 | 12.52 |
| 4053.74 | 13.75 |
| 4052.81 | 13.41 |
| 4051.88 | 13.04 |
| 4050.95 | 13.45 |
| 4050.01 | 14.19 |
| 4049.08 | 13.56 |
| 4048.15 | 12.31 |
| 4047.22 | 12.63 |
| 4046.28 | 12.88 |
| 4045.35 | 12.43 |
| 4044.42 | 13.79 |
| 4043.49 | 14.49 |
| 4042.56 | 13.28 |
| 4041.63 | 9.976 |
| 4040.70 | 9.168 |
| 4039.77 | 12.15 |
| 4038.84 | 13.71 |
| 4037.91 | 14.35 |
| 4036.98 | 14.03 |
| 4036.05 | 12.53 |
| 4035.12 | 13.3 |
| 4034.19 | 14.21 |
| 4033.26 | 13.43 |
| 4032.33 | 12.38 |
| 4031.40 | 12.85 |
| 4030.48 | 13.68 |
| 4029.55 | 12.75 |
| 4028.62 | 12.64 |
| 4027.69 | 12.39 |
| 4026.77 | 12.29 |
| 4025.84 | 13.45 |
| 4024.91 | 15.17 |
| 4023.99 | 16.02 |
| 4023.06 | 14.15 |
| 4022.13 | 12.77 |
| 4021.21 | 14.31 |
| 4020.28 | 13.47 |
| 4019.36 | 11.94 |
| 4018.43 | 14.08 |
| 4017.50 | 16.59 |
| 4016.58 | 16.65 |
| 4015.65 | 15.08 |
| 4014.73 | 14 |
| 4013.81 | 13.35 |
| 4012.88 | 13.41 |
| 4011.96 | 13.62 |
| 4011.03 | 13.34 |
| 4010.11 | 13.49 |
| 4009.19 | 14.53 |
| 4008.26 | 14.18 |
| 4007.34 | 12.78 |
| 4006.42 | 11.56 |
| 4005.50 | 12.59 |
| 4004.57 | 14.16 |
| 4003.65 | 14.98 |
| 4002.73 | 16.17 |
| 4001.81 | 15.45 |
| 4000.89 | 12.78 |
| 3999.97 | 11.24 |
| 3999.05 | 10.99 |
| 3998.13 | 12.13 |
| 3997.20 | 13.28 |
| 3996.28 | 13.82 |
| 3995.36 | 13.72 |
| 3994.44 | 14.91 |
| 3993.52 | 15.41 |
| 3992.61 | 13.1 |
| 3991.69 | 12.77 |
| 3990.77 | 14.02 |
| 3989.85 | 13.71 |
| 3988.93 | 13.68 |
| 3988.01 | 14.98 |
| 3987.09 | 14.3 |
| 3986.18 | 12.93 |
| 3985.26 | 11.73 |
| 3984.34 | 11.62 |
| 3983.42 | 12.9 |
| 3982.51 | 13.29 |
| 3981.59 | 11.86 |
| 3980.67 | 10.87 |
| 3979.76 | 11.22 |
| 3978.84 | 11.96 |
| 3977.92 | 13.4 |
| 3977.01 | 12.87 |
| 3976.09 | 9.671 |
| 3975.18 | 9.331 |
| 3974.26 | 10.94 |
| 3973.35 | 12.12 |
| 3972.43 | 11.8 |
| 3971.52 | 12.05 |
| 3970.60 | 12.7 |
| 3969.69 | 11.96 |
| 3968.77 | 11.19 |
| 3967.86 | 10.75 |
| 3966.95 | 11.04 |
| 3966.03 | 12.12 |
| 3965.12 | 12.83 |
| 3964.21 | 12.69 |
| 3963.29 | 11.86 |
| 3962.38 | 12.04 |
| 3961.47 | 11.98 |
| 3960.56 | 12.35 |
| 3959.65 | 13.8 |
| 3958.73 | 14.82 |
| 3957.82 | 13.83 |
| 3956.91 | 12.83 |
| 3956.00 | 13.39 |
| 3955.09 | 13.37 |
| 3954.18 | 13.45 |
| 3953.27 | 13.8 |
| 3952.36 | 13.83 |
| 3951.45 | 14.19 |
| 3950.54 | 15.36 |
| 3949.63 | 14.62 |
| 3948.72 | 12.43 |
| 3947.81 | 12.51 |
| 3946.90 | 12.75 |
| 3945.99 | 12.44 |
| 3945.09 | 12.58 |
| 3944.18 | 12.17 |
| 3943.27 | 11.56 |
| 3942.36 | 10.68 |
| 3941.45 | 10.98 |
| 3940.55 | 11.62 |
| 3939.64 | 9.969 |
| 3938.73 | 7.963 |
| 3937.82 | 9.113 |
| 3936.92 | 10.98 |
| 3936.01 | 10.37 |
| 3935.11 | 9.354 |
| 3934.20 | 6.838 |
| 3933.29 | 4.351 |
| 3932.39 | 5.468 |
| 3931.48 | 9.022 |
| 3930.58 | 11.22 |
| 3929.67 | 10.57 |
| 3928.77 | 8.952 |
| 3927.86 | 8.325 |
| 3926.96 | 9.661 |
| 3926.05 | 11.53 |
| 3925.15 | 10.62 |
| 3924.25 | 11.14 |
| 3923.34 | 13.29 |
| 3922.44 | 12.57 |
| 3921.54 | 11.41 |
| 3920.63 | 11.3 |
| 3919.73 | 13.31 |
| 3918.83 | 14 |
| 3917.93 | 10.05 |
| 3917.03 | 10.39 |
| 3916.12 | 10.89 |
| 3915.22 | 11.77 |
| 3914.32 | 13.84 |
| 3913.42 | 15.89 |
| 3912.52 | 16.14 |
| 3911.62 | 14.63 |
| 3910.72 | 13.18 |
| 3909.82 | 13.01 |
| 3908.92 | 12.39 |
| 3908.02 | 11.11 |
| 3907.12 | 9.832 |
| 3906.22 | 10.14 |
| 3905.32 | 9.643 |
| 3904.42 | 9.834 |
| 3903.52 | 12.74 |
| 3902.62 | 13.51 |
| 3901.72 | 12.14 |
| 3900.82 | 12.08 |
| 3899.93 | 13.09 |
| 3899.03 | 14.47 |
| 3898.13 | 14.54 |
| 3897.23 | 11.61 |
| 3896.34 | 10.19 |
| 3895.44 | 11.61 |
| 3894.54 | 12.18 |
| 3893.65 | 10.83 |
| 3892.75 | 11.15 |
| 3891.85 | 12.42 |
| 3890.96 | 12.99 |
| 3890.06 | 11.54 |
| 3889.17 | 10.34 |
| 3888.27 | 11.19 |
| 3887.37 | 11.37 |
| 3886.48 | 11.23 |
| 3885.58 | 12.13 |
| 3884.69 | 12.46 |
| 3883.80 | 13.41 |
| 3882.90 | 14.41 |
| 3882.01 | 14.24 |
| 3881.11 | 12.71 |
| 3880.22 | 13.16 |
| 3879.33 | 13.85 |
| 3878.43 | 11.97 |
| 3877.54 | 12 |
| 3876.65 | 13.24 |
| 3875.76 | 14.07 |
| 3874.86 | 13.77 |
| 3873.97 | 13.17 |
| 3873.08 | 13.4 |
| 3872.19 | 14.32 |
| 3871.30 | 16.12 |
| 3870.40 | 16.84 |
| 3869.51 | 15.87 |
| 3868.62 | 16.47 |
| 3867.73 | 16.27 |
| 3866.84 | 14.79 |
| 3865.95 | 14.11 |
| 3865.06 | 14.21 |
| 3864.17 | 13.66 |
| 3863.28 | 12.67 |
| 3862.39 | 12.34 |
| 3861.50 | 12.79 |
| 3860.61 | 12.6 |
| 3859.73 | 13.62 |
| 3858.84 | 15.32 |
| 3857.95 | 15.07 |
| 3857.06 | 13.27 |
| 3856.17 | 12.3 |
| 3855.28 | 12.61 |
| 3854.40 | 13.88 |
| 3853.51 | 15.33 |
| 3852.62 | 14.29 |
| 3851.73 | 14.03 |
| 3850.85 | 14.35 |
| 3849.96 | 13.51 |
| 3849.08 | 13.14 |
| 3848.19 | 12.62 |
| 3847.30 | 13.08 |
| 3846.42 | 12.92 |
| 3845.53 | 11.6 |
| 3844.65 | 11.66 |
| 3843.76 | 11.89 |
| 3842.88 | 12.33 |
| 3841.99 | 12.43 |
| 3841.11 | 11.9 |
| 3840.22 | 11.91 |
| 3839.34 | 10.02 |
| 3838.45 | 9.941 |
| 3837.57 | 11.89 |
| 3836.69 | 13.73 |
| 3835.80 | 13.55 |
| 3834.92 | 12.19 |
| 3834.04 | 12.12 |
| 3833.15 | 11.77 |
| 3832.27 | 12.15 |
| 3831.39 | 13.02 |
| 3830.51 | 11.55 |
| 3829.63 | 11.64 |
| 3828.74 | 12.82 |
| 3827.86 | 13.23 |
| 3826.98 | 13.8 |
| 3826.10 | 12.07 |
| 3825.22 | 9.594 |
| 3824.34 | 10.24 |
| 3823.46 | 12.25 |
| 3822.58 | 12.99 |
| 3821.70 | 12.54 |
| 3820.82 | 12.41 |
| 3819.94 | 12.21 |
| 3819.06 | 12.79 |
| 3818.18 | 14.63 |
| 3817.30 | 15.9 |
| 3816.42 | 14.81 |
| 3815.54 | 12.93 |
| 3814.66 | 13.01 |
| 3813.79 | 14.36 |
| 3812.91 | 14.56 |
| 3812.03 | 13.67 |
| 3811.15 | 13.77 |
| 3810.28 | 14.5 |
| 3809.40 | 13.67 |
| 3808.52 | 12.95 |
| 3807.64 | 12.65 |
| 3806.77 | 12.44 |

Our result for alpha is 2.3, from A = 0.017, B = 11.94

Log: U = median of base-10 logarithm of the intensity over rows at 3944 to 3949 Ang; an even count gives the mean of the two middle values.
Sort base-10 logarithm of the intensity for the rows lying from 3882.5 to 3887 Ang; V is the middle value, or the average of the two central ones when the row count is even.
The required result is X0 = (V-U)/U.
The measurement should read 0.000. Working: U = 1.10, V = 1.10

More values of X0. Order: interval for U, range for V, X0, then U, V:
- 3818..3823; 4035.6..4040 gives 0.031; 1.10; 1.14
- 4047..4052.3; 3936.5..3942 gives -0.091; 1.12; 1.02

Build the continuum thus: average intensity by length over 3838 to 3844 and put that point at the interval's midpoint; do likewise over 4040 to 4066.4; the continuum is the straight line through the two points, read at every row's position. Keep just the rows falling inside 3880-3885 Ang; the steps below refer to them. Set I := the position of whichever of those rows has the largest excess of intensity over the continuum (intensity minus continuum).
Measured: 3882.90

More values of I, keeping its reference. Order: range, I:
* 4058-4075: 4069.64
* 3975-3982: 3977.92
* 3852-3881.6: 3870.40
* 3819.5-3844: 3826.98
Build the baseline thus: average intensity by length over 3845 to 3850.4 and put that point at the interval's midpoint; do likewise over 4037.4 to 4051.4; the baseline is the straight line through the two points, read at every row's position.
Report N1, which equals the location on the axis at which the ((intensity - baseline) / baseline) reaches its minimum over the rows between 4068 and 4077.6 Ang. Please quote 4076.21 Ang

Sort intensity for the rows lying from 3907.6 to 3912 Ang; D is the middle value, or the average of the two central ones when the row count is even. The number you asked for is 13.0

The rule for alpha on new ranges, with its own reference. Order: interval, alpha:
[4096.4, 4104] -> 2.6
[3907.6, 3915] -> 1.4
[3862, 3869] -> 3.1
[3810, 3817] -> 2.7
